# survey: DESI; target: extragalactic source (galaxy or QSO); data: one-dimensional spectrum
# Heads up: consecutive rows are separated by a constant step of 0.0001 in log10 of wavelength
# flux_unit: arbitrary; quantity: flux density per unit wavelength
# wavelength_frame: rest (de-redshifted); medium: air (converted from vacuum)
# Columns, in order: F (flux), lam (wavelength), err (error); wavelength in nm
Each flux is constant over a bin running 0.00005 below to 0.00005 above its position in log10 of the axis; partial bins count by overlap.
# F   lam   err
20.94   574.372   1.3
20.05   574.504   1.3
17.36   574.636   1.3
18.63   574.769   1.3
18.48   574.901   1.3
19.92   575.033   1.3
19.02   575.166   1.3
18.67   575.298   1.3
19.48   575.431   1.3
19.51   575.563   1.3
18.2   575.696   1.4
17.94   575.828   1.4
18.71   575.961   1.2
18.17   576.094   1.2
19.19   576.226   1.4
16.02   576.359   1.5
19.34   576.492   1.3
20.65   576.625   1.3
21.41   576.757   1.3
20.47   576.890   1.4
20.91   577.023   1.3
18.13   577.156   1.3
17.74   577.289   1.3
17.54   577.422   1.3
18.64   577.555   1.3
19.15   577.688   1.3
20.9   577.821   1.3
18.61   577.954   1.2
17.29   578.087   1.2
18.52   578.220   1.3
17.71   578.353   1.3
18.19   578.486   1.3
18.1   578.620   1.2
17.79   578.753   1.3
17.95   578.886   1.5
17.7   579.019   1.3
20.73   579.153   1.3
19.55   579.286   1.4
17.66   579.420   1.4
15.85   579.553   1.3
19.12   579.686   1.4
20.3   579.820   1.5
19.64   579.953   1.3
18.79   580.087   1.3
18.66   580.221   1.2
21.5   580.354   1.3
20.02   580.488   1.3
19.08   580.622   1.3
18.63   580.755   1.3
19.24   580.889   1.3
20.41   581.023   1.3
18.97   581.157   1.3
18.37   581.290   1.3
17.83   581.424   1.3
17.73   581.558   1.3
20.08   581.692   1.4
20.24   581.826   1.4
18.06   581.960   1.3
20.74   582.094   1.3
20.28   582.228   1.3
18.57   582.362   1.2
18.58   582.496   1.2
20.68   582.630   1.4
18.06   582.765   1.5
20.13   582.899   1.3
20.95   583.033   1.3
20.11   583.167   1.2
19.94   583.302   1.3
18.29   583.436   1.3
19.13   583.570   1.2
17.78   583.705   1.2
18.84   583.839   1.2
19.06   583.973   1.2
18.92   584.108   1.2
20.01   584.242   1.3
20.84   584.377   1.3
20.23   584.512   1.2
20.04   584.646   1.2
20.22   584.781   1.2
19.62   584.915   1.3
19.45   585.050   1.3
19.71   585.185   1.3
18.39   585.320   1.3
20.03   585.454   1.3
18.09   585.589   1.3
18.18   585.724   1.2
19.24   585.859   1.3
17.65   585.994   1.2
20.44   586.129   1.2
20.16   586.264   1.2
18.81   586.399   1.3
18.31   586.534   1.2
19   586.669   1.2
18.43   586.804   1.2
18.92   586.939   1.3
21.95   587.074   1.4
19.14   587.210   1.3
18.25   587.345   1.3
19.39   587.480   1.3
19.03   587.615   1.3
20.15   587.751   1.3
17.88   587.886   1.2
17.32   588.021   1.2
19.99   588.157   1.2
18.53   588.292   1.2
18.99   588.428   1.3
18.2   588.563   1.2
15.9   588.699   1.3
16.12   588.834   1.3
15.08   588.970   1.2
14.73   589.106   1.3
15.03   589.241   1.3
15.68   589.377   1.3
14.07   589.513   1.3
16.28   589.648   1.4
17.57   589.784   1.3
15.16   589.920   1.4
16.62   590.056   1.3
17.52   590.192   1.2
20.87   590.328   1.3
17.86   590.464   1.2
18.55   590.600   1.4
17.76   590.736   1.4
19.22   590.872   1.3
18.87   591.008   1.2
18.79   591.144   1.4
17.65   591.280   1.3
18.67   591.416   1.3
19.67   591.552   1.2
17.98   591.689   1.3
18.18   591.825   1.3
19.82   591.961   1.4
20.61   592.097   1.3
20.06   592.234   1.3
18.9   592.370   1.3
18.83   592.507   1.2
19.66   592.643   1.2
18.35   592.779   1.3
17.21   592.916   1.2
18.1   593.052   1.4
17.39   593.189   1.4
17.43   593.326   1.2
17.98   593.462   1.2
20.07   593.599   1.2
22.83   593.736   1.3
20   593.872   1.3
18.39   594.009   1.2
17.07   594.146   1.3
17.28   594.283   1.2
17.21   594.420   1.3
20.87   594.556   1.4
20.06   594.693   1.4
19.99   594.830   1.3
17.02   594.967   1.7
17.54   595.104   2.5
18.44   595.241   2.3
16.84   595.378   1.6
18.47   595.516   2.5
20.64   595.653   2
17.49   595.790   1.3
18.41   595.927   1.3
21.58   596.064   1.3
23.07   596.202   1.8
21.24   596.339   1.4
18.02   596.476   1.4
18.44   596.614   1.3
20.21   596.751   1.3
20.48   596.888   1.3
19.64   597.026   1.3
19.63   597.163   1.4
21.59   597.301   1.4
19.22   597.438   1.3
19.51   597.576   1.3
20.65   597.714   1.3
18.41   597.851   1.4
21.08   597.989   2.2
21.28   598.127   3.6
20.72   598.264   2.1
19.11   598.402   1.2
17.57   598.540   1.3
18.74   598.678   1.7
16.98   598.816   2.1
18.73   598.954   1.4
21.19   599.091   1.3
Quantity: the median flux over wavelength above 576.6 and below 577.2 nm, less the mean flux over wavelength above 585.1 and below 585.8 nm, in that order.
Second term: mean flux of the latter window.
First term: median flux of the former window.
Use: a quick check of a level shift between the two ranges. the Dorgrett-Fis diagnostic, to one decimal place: 1.8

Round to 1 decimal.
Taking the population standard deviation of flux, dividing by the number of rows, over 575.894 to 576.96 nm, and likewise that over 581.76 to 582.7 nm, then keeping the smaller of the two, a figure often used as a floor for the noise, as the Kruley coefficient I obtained 1.1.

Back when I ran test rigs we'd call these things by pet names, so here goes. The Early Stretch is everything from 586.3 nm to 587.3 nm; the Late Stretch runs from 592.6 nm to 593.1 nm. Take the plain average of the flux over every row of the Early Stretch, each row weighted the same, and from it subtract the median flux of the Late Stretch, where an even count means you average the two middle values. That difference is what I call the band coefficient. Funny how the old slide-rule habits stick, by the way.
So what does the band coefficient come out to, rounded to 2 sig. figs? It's 1.0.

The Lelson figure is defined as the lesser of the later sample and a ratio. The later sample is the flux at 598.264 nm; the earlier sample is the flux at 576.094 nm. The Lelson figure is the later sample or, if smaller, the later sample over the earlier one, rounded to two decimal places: 1.14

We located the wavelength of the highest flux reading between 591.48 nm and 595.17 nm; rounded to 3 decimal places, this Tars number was 593.736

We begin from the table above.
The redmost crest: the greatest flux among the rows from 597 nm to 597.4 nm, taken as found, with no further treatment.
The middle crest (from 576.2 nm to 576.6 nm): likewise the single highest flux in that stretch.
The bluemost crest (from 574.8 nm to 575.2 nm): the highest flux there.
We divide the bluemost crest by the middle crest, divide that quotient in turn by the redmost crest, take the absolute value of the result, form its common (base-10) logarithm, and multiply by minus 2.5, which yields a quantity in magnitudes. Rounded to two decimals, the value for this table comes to 3.30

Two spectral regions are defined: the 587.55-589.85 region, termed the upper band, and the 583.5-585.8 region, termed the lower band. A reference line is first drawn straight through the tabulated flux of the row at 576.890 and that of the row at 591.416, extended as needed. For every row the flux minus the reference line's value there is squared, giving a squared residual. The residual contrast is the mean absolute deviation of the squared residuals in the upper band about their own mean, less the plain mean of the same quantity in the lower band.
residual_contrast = 5.4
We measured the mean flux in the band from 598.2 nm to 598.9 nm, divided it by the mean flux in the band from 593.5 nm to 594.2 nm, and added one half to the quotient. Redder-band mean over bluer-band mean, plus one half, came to 1.45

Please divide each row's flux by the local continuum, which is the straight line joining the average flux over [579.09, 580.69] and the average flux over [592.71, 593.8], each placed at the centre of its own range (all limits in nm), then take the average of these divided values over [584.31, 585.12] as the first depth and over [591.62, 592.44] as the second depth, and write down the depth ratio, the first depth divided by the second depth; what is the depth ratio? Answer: 1.02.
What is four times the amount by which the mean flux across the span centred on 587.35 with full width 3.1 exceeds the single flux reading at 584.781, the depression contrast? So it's -6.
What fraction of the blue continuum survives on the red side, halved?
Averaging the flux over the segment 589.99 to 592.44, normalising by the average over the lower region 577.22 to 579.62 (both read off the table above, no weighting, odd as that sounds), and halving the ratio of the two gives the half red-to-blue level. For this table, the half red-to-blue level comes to 0.512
